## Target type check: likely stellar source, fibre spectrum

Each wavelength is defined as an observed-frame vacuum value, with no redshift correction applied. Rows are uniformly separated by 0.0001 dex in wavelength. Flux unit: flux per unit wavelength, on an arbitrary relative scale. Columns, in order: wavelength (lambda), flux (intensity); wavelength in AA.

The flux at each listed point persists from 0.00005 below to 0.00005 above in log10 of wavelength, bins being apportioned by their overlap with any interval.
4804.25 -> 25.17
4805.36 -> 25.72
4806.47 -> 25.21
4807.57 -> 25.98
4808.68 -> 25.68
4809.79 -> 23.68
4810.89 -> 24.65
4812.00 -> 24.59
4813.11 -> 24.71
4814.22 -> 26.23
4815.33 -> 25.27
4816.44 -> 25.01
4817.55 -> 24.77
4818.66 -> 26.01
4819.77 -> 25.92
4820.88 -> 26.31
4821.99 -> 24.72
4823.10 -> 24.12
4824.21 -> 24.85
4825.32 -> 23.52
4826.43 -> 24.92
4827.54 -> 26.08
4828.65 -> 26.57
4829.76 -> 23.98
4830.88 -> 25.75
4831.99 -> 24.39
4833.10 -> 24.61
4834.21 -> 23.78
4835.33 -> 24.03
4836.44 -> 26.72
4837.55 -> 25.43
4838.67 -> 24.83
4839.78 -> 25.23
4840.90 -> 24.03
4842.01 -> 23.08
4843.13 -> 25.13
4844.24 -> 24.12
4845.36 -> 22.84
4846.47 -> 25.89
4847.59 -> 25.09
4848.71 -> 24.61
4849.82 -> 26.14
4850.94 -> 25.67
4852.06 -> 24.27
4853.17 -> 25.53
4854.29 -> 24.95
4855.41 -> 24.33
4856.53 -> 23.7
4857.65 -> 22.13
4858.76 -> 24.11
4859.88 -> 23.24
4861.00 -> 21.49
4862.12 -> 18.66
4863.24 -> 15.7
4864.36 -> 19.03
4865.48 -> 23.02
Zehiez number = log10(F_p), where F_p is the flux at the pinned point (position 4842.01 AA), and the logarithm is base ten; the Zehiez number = 1.36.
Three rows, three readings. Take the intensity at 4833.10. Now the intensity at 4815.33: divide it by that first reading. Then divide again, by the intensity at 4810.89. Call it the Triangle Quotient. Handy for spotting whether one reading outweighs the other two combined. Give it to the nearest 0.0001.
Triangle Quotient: 0.0417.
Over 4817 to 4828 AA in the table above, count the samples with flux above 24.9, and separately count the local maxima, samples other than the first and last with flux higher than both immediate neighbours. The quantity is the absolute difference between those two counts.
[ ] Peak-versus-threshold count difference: 2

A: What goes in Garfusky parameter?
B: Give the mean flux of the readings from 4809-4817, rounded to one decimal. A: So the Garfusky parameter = 24.9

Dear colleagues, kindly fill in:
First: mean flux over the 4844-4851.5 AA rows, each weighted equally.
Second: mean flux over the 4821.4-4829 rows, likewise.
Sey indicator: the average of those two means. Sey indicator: 24.9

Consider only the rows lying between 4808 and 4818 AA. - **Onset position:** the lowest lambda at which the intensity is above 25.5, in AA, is 4808.68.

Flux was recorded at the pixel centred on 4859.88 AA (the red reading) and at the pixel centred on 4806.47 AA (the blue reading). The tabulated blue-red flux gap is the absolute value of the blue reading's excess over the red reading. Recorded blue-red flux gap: 2.0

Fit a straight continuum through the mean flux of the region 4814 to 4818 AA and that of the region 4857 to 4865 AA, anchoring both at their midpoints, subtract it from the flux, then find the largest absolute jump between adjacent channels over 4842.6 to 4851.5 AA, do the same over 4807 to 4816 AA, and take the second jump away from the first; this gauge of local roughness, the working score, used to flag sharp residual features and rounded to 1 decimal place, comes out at 1.3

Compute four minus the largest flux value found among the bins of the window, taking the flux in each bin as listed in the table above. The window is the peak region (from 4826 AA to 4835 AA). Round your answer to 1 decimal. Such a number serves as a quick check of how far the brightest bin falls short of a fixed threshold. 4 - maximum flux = -22.6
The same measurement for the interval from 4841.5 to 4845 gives -21.1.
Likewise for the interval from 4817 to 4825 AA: -22.3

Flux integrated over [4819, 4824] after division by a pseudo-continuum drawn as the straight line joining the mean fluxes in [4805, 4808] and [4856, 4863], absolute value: 5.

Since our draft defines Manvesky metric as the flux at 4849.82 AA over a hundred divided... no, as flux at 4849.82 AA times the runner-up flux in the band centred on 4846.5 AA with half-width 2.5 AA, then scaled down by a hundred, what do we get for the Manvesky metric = 6.6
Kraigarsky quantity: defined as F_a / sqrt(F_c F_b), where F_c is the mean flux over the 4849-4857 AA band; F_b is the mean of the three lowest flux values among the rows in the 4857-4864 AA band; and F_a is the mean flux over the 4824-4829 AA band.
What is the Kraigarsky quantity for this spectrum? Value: 1.17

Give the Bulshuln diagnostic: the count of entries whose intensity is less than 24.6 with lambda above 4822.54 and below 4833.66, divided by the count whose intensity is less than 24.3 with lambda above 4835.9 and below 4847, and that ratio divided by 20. 0.050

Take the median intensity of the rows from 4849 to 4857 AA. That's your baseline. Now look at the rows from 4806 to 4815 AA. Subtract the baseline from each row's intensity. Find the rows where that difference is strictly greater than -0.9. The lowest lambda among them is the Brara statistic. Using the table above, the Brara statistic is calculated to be 4806.47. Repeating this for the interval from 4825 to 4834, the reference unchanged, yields 4826.43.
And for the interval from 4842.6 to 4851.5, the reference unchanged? 4843.13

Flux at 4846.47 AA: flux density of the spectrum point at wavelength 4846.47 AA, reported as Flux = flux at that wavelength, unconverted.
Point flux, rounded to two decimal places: 25.89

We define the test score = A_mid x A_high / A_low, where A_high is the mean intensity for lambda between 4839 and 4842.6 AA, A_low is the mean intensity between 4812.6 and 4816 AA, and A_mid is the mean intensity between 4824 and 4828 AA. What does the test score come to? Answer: 23.6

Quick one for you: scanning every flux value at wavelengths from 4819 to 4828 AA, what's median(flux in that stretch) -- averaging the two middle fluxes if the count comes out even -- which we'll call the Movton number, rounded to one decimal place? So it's 24.9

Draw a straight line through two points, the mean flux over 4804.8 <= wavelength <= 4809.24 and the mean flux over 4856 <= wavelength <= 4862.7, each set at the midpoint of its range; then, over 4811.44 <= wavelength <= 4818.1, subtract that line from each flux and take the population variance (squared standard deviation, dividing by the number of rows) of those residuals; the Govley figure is 0.33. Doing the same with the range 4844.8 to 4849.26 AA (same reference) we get 1.34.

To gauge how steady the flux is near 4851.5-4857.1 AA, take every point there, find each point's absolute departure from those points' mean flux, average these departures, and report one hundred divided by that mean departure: 183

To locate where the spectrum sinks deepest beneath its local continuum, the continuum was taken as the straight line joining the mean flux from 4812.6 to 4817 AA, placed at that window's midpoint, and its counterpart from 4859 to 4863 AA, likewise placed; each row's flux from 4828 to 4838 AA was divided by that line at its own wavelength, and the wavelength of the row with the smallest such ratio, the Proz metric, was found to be 4829.76 AA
